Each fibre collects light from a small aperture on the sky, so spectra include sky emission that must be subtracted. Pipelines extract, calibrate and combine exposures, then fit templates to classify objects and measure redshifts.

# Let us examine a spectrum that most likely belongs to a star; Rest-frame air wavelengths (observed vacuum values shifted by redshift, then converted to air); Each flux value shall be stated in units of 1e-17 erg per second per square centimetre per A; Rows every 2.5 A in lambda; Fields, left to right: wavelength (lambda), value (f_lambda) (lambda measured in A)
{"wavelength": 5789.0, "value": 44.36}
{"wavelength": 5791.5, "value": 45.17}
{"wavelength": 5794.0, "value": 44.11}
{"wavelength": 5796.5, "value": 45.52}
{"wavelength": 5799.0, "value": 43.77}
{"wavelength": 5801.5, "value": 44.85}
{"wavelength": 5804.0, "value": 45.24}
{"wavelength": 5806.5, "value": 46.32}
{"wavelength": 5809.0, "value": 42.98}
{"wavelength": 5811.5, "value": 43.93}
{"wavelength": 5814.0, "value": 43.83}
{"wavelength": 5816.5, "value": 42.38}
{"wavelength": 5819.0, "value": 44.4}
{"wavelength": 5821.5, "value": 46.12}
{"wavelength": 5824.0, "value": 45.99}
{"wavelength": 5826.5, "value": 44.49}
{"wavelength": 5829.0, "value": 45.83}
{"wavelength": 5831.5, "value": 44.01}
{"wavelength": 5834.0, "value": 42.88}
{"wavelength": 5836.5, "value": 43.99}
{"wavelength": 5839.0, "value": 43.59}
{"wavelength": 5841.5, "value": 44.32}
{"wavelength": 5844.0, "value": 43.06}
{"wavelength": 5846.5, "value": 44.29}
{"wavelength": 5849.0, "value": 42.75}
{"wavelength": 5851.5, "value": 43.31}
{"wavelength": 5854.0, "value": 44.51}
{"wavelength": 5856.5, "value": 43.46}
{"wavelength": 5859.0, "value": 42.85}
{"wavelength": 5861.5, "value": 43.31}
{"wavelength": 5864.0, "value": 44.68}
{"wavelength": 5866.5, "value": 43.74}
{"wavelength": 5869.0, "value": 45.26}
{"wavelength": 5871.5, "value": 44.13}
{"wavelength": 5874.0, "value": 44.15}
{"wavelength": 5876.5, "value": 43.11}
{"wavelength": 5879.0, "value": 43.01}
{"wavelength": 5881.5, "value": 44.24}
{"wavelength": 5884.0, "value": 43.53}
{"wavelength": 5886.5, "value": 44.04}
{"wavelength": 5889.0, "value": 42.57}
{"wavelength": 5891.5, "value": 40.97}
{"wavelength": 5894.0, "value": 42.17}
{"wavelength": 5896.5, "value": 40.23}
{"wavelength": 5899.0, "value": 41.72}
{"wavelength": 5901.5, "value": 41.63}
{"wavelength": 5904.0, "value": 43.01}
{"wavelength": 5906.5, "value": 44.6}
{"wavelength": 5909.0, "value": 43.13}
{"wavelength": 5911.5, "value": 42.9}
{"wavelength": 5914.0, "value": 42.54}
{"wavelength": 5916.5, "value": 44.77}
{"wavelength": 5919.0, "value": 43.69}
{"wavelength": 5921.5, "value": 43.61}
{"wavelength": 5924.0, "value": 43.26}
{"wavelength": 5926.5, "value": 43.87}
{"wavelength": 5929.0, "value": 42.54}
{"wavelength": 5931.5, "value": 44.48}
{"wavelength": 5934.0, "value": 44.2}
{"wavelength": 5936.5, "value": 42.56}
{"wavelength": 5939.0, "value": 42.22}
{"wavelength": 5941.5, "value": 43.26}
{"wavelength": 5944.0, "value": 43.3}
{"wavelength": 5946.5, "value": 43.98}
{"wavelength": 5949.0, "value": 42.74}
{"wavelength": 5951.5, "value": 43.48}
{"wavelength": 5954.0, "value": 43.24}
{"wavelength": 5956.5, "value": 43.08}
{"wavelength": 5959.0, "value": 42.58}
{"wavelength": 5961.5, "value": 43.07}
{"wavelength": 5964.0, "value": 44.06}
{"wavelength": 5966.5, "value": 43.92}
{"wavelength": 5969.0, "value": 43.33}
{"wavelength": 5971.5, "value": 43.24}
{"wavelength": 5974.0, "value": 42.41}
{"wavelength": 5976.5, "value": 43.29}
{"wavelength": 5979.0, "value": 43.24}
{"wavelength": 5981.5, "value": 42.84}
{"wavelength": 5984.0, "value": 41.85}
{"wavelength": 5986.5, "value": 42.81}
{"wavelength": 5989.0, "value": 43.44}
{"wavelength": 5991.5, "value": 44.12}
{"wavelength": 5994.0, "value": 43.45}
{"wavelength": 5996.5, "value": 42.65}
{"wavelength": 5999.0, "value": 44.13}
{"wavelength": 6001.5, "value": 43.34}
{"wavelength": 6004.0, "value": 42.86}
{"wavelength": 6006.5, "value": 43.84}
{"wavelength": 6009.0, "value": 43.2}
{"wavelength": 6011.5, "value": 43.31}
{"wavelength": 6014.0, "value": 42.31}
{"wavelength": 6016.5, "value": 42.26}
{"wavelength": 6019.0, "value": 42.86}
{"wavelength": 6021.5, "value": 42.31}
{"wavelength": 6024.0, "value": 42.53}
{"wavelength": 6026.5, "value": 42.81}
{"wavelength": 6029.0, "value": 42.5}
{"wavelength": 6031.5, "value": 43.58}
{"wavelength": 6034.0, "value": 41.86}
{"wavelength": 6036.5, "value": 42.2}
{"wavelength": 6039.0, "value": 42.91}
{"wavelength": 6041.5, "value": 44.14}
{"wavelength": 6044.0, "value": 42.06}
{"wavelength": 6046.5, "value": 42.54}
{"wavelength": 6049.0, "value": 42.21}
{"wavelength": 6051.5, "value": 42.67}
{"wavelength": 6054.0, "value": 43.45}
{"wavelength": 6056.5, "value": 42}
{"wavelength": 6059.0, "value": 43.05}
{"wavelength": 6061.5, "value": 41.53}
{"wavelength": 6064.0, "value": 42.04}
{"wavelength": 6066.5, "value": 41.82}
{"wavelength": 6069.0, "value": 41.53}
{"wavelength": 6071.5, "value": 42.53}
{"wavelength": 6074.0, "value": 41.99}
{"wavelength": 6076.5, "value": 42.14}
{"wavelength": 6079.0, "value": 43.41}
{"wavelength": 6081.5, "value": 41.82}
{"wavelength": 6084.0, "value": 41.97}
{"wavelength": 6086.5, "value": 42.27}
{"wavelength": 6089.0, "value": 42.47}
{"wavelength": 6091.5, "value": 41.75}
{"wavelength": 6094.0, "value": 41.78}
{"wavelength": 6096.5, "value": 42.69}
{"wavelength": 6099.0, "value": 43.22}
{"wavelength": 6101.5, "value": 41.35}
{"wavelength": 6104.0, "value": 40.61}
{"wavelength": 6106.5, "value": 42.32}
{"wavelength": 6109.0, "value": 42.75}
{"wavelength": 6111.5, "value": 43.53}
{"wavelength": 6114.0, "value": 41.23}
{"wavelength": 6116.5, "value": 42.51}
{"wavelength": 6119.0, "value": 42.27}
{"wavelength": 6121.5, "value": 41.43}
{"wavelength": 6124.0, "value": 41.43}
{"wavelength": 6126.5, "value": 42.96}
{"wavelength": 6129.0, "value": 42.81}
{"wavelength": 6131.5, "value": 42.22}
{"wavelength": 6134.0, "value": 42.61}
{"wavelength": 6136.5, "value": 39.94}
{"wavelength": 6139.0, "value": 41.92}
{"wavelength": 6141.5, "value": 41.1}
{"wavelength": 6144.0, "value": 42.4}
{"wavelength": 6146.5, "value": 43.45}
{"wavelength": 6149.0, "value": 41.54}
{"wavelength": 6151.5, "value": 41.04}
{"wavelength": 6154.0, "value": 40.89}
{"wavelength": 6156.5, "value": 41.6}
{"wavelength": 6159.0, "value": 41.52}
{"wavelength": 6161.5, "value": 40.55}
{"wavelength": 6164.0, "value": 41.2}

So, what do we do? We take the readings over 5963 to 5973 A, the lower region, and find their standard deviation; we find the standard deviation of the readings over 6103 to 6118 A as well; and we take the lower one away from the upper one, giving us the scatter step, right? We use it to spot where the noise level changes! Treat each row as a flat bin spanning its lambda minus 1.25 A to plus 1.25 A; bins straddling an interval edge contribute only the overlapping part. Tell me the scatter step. 0.6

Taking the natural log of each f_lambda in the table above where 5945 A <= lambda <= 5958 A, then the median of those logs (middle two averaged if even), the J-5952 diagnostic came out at 3.767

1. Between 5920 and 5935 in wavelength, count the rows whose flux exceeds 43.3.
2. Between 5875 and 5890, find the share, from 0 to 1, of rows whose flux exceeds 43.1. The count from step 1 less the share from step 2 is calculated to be 3.3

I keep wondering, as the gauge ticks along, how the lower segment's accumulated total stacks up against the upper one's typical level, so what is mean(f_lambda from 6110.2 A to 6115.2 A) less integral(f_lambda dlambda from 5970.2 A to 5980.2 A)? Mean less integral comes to -388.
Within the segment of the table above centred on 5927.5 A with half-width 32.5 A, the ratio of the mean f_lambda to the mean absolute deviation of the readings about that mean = 59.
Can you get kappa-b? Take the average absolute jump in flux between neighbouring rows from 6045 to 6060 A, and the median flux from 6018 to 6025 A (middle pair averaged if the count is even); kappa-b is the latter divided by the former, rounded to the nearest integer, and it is 52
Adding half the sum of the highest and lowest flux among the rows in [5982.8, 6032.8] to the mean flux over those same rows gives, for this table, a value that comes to 86.0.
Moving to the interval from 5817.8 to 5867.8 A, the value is 88.5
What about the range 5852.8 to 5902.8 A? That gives 85.9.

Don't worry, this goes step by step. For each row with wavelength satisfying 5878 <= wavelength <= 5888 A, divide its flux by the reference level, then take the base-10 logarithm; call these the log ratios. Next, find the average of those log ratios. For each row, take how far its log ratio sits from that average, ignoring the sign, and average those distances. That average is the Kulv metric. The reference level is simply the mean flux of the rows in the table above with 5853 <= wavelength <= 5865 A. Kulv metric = 0.0043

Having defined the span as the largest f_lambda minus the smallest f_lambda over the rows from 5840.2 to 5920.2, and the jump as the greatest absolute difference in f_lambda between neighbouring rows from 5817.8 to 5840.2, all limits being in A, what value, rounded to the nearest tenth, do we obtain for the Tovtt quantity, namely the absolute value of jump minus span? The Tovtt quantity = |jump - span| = 3.2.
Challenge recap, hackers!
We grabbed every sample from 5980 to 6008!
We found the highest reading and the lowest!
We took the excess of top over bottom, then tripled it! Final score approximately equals 6.8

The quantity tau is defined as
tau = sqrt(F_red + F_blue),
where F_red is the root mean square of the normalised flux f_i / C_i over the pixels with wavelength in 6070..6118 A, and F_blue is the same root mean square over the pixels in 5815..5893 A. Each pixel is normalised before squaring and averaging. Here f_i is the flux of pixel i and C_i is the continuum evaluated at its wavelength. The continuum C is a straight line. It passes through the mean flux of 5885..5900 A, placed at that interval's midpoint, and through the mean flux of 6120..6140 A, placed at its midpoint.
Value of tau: 1.43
